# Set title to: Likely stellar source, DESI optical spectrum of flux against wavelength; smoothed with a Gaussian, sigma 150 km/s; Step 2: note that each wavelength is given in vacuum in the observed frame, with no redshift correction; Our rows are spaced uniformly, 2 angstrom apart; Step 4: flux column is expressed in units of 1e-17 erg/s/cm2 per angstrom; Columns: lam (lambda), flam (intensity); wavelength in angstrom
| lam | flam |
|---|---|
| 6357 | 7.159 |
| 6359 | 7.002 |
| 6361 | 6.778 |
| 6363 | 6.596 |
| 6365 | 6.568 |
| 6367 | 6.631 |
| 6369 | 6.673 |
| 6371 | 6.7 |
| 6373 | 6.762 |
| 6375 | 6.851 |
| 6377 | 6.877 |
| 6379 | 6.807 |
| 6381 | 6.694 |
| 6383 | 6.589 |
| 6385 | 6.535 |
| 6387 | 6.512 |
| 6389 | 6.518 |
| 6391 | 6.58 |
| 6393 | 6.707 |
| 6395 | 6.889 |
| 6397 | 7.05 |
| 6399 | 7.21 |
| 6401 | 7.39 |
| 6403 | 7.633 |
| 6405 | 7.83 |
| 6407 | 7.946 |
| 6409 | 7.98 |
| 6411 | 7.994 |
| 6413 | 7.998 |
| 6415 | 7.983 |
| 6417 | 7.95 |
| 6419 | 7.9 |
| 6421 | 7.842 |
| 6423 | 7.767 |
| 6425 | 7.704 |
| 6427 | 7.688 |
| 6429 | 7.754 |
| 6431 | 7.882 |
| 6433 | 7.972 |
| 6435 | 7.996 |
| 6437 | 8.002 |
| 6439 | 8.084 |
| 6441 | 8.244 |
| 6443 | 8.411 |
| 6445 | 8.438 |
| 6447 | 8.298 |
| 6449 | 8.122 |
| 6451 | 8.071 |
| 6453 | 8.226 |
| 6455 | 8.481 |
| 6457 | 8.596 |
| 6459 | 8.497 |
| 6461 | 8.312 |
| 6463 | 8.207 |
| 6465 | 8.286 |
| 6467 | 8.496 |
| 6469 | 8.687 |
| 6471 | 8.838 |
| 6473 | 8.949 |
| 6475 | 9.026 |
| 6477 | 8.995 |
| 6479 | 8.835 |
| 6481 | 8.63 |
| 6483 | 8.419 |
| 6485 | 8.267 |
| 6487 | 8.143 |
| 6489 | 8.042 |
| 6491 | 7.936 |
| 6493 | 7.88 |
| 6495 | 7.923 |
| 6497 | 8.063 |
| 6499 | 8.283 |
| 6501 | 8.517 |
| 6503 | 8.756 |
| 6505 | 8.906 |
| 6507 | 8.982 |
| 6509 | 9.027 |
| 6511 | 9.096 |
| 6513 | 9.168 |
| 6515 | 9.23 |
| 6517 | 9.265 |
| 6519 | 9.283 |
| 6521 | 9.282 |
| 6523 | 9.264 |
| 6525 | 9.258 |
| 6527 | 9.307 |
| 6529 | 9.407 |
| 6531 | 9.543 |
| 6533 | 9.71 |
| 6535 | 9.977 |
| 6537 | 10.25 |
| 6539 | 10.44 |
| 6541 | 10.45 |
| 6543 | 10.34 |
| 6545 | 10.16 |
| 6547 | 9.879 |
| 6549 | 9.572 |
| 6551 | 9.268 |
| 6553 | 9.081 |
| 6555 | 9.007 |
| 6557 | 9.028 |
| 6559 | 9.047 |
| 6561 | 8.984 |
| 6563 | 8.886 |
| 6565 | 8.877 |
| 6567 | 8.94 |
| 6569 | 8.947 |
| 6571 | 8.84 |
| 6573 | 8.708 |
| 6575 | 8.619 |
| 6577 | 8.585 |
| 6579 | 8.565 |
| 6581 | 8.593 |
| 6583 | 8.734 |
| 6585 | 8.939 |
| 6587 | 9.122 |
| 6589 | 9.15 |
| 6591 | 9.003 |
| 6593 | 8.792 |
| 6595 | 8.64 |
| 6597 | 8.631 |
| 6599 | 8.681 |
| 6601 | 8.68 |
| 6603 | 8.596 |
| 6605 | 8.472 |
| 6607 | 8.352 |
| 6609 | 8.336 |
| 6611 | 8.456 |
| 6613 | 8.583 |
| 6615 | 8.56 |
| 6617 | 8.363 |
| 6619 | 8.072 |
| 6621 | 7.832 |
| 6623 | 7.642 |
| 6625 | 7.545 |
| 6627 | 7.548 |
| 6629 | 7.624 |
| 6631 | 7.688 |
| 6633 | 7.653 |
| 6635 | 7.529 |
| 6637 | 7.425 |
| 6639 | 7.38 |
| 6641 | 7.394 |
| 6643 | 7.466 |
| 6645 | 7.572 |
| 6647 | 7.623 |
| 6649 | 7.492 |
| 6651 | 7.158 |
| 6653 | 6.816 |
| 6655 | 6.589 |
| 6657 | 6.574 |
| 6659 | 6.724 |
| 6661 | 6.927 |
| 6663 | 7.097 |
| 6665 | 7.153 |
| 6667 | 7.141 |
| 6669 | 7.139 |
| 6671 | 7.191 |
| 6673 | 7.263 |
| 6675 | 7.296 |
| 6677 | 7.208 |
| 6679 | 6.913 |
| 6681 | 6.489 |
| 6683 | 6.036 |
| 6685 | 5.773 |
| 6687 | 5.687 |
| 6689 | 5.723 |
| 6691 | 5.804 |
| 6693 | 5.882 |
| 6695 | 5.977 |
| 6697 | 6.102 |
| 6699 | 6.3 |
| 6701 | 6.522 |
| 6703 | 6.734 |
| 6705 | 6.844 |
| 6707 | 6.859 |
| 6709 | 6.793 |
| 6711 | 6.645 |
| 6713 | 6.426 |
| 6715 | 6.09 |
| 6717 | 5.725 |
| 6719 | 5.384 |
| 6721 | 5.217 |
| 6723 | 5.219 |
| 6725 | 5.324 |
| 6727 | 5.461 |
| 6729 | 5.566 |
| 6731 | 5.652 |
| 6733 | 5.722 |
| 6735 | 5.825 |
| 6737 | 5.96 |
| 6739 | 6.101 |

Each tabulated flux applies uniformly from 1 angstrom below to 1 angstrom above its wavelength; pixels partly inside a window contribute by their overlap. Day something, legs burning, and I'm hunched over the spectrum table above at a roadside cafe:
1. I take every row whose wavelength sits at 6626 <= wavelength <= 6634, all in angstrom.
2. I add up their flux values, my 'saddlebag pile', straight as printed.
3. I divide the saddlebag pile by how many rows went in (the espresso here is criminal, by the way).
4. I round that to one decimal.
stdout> 7.6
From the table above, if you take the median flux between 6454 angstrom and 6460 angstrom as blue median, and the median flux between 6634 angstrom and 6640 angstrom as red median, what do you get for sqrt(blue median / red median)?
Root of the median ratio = 1.07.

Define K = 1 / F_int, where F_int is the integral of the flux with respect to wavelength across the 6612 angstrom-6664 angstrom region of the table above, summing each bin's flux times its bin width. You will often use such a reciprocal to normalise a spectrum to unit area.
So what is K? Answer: 0.0026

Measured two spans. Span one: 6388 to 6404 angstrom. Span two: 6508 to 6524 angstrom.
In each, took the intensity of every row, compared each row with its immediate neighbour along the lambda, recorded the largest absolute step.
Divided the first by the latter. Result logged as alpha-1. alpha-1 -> 3.4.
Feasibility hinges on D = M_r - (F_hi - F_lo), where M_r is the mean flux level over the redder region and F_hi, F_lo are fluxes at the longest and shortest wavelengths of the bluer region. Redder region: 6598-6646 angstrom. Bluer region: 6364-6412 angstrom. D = 6.6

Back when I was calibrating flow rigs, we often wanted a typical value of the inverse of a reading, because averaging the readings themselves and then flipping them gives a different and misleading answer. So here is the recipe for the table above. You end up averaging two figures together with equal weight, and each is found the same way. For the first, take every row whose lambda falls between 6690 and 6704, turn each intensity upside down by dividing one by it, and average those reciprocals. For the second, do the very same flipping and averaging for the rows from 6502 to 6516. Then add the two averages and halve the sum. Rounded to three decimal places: 0.136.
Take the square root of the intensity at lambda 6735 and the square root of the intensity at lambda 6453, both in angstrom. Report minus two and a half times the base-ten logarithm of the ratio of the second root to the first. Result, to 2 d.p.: -0.19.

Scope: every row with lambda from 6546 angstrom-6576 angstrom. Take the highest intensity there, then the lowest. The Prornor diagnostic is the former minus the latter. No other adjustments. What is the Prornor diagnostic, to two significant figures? 1.3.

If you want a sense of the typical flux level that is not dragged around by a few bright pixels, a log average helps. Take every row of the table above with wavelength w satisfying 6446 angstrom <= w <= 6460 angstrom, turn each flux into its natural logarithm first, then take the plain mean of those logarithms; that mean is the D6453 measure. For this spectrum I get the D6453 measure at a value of 2.12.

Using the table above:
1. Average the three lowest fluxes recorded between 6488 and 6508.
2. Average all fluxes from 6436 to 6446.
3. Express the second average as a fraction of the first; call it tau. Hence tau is 1.04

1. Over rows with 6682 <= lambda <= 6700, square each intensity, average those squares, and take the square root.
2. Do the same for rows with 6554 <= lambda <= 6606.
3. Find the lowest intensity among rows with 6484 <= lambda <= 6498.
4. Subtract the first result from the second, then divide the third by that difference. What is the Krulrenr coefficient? 2.7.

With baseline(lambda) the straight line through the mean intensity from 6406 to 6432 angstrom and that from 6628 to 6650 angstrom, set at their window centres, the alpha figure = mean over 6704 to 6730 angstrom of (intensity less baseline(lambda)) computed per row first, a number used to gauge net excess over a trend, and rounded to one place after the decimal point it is -1.4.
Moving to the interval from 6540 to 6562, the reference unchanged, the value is 1.9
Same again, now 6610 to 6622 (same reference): 0.7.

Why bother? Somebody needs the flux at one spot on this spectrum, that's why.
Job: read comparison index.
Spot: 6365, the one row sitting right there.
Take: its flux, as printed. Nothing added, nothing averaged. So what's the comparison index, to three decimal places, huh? 6.568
